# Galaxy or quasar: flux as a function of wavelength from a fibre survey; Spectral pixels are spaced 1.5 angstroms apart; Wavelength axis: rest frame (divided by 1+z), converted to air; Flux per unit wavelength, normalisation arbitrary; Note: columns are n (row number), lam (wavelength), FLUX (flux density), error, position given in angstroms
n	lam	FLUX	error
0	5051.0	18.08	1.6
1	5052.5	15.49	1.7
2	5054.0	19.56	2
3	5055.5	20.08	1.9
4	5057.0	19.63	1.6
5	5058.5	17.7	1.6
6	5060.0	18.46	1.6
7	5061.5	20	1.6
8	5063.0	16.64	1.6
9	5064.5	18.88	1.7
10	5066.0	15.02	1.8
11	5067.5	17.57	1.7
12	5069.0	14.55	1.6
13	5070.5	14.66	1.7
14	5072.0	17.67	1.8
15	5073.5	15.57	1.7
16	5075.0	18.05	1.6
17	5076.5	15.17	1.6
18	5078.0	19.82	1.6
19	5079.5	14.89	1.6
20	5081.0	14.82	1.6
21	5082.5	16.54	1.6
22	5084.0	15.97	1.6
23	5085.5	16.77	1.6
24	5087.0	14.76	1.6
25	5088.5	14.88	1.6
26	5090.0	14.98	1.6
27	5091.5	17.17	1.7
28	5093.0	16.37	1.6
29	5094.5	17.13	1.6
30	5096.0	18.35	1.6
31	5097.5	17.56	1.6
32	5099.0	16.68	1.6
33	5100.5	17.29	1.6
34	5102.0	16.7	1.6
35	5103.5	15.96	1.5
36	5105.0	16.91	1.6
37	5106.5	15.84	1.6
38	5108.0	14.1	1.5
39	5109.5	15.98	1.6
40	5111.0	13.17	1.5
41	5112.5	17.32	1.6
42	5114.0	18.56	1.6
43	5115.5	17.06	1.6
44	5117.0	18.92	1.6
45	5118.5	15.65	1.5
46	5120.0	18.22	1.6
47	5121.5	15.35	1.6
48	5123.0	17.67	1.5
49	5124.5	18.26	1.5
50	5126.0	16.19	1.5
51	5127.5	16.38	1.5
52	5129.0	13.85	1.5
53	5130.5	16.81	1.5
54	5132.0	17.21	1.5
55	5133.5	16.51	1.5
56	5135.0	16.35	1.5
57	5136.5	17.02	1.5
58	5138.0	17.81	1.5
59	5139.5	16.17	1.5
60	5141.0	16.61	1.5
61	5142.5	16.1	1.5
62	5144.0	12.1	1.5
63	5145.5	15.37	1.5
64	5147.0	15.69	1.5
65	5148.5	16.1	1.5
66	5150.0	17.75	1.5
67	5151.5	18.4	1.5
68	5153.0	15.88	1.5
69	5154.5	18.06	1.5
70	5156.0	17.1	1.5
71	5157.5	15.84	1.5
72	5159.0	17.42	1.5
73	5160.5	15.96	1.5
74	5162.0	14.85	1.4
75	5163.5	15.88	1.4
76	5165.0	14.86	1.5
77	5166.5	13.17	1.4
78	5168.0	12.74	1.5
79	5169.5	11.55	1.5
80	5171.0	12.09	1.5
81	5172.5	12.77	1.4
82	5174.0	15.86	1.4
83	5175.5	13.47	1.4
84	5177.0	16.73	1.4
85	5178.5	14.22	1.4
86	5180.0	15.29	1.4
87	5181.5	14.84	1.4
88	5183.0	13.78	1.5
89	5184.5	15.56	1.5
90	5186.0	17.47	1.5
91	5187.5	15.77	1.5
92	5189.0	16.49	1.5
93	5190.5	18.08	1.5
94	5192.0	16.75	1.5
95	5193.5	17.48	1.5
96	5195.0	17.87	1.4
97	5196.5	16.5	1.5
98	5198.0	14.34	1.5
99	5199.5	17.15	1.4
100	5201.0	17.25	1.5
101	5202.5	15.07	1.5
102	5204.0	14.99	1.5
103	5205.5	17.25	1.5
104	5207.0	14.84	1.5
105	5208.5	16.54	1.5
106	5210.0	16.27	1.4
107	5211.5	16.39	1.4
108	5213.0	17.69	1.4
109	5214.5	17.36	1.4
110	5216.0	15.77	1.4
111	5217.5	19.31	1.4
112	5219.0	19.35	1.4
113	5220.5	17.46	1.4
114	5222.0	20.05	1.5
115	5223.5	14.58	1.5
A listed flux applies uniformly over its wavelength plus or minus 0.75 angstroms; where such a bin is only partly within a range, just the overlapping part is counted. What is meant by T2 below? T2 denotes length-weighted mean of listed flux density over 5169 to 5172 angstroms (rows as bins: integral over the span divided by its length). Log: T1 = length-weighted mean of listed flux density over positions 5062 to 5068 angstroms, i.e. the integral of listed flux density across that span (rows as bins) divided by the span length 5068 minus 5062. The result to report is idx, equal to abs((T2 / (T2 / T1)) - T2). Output 5.2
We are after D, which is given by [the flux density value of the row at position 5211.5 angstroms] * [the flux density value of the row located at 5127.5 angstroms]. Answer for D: 268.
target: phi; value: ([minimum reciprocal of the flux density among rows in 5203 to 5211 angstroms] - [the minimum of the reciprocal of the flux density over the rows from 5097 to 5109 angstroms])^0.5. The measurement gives 0.032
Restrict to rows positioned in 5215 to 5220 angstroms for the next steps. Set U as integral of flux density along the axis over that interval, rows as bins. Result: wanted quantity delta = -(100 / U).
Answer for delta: -1.1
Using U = 90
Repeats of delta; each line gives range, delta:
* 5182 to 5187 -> -1.3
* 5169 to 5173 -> -2.1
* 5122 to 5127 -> -1.2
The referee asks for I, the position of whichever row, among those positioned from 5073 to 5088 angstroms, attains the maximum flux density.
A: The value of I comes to 5078.0 angstroms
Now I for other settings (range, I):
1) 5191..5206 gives 5195.0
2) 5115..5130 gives 5117.0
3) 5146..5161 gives 5151.5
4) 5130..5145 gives 5138.0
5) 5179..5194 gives 5190.5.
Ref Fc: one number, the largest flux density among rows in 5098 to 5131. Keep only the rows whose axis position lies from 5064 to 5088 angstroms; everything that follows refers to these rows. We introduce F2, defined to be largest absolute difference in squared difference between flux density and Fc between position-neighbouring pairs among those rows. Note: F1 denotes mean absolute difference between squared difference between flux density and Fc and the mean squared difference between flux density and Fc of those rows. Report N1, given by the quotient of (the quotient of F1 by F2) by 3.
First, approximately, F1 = 6.5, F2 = 17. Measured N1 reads 0.13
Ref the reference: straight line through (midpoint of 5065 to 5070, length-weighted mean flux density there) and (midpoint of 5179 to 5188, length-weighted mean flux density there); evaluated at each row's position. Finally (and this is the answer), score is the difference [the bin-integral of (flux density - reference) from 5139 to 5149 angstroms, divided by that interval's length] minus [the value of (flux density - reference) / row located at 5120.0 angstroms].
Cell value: -2.7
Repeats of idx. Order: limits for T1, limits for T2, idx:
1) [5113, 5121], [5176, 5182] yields 2.4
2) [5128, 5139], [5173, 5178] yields 1.3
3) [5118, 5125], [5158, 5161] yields 0.4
